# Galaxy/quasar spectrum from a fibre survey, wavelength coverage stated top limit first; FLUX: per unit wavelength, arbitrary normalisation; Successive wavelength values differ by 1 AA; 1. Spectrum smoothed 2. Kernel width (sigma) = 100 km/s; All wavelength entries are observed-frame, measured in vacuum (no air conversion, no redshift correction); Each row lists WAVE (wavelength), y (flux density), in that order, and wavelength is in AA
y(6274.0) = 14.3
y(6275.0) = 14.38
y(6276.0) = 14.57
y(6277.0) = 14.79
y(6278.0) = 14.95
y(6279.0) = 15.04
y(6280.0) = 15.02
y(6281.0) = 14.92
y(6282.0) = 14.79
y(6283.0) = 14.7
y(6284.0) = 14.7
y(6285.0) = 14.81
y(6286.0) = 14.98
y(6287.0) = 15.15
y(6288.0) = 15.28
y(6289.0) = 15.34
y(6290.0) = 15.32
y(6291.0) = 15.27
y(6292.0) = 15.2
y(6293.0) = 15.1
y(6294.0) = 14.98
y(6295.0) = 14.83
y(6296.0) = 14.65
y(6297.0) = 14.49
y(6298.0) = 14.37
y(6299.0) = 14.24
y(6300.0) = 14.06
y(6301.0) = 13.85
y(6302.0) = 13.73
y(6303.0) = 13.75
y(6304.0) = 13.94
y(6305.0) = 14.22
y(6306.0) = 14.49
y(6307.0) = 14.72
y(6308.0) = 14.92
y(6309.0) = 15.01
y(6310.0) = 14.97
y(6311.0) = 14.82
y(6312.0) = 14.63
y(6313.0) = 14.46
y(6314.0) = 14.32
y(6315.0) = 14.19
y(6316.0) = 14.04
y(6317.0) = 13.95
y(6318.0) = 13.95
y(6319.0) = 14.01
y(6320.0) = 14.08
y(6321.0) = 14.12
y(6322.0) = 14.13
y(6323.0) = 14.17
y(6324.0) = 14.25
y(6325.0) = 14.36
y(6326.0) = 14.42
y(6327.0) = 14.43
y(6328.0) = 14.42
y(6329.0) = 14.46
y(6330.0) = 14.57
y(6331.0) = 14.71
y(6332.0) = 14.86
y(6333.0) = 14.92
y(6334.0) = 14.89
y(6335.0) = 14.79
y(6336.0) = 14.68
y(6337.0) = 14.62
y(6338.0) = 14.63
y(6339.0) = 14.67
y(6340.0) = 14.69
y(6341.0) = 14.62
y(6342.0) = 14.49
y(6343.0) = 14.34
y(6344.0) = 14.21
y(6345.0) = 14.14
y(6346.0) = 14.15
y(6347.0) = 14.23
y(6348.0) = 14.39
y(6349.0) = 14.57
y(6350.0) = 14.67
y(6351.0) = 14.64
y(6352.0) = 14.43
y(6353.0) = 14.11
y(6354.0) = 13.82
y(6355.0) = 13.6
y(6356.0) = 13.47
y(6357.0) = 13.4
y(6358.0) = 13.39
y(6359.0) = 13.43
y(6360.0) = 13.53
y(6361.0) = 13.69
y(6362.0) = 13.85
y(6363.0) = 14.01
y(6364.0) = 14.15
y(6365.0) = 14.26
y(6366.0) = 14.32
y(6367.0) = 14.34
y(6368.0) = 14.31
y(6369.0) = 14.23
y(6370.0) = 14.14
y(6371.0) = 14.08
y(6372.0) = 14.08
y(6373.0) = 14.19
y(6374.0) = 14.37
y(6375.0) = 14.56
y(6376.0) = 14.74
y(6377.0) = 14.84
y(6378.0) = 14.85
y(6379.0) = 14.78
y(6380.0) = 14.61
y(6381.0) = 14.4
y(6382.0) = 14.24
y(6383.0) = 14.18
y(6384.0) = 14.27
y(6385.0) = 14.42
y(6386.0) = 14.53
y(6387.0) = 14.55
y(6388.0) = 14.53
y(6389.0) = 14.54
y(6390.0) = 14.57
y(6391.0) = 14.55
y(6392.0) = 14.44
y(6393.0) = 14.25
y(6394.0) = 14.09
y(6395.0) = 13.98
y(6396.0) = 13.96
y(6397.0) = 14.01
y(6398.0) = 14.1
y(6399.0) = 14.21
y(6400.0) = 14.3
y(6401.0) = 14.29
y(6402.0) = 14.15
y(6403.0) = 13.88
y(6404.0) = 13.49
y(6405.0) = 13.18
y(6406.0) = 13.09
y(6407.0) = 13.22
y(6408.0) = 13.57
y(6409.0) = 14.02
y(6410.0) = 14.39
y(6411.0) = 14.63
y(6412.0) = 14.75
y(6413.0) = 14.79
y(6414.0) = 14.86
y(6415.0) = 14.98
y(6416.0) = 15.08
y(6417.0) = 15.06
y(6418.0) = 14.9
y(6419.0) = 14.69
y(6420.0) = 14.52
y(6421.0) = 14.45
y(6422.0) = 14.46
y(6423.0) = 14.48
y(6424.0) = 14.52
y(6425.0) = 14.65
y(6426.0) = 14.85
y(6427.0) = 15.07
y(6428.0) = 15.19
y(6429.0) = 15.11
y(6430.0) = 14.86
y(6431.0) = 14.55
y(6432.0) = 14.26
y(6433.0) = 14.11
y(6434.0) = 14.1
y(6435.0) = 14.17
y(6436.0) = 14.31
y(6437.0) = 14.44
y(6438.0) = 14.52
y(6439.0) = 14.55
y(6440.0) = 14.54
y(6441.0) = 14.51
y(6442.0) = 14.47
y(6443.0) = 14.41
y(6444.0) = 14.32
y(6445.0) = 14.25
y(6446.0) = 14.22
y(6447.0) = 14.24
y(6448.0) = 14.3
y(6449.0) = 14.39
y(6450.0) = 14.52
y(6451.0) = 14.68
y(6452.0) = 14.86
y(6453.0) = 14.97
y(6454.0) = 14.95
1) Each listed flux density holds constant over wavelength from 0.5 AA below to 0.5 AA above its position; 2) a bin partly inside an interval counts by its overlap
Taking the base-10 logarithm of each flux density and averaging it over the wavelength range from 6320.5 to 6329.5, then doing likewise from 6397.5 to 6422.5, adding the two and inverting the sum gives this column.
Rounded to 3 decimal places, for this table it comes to 0.433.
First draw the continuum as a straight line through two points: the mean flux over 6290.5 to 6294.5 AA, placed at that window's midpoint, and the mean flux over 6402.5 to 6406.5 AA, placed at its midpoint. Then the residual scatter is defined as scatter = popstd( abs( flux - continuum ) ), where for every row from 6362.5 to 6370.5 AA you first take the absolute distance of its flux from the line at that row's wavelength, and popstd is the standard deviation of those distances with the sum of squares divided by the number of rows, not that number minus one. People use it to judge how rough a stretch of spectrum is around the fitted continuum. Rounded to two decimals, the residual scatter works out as 0.10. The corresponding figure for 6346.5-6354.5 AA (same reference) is 0.14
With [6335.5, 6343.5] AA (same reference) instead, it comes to 0.08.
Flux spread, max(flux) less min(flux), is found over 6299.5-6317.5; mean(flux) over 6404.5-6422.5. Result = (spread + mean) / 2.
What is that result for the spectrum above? 7.82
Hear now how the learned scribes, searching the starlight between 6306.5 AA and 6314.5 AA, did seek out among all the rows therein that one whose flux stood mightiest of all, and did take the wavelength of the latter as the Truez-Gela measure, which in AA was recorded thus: 6309.0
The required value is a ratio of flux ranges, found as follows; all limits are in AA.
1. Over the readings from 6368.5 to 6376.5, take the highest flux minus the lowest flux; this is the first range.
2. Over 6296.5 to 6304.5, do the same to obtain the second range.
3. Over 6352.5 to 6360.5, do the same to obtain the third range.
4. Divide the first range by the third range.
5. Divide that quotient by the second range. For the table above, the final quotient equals 1.2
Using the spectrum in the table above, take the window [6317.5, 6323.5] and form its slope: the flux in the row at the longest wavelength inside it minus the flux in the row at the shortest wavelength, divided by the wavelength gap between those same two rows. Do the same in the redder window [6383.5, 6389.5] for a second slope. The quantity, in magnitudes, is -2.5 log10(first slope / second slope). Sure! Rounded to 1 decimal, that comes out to 0.2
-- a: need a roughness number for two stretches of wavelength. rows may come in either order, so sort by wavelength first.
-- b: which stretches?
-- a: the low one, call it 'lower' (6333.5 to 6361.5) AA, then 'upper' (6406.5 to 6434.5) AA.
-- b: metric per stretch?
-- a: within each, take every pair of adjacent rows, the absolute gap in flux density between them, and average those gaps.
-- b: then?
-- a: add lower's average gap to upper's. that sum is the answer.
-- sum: 0.27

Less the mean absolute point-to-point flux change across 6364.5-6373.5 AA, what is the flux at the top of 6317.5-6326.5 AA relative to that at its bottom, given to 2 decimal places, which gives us 0.41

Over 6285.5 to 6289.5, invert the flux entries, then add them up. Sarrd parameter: 0.263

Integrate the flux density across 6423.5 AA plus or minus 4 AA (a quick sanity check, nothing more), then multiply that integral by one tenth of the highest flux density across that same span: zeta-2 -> 176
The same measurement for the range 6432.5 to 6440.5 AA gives 167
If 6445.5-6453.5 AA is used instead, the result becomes 174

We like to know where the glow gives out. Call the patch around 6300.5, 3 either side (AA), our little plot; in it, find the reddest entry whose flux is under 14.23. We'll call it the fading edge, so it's 6303.0 AA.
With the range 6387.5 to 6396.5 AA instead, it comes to 6396.0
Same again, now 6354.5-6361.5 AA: 6361.0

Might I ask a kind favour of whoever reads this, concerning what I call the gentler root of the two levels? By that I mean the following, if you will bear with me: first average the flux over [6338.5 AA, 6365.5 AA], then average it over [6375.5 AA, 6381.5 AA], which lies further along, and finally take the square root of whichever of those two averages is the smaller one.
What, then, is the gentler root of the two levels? 3.76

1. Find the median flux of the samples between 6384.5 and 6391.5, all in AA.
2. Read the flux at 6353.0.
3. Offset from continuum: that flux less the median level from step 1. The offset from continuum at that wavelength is -0.43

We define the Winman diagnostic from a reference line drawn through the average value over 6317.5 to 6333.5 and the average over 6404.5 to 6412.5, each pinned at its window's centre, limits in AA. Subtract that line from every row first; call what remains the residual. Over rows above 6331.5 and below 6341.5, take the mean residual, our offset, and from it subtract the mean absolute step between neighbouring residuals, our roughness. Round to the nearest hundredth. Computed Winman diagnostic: 0.38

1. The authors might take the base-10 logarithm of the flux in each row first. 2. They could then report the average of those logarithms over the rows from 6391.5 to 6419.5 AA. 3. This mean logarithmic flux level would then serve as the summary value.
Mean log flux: 1.153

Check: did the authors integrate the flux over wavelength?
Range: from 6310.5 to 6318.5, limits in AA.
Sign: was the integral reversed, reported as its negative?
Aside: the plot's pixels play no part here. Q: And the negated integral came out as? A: -114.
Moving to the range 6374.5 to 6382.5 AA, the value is -117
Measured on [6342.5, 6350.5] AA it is -115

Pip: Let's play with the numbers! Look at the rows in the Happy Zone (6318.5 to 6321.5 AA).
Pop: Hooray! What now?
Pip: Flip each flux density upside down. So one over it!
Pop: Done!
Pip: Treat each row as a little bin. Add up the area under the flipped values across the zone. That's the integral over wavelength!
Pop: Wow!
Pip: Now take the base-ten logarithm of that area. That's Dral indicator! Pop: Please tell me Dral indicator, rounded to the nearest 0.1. -0.7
